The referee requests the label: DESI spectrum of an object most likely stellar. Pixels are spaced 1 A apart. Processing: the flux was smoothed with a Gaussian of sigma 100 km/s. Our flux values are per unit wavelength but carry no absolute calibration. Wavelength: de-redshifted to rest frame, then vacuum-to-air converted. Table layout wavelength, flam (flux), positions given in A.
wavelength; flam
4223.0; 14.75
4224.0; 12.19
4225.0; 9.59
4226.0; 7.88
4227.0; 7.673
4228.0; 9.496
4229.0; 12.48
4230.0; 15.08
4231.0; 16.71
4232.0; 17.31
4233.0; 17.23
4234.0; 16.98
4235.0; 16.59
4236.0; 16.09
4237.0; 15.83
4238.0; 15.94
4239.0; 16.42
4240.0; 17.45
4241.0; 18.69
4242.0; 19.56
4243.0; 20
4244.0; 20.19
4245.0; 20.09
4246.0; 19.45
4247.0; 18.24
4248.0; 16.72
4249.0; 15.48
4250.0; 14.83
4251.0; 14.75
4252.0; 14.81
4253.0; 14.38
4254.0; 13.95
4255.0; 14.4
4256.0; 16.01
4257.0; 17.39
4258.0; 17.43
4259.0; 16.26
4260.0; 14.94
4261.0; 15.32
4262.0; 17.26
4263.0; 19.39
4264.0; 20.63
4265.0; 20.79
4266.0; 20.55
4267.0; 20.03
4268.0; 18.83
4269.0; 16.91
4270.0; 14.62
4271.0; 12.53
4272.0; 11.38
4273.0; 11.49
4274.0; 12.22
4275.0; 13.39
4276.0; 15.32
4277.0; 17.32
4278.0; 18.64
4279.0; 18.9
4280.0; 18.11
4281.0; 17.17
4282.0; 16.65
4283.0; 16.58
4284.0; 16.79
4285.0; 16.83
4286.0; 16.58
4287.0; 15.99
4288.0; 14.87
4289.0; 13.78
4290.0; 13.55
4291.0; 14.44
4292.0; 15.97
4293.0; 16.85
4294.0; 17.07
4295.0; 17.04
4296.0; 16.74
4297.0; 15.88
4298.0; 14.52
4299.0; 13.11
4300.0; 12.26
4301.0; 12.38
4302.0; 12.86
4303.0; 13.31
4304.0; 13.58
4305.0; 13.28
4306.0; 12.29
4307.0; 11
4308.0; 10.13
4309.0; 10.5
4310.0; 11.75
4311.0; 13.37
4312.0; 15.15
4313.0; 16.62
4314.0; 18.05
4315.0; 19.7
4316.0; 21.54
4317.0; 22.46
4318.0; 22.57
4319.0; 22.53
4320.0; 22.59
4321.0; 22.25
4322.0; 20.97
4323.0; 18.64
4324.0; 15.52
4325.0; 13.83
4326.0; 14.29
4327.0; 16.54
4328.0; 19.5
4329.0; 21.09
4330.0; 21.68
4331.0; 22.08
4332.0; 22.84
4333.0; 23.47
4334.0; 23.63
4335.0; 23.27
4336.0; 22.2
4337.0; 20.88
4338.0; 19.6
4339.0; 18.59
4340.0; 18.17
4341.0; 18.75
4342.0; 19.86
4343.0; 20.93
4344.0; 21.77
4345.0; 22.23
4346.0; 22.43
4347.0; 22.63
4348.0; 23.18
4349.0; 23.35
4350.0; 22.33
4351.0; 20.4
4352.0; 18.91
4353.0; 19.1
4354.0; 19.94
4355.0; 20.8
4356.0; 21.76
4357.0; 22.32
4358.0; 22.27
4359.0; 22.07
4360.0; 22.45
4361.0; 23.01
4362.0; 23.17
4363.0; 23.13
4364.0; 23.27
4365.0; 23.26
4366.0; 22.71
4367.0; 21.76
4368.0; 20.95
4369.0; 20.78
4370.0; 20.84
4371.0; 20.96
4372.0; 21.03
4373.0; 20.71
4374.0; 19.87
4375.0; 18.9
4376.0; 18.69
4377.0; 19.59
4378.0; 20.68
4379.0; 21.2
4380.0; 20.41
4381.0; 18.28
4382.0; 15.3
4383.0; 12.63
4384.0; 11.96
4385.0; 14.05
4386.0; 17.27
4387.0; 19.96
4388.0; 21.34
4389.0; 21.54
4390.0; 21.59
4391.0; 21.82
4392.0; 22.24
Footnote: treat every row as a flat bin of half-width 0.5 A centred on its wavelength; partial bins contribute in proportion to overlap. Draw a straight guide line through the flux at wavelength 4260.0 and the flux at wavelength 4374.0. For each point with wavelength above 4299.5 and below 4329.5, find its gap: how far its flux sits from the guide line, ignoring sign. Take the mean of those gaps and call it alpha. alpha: 3.7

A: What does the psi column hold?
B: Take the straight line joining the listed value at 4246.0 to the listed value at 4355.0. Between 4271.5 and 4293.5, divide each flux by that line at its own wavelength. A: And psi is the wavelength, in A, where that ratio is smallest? 4272.0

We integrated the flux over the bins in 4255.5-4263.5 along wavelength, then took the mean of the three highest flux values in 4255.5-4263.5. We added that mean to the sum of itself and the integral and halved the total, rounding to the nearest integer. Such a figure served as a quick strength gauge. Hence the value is 85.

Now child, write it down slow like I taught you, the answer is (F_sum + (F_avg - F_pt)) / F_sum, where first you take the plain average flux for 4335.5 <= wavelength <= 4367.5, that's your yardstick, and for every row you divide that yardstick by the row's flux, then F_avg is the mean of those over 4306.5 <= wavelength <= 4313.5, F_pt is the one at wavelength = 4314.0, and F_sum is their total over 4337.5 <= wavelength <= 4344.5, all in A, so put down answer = 1.073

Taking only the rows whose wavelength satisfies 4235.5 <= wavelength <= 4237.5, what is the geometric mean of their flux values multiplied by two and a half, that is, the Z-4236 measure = 39.9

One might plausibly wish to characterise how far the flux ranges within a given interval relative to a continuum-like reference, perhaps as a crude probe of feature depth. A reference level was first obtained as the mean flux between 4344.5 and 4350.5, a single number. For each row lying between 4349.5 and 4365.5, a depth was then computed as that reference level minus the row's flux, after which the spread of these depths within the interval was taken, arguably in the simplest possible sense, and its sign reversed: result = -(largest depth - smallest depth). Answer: -4.4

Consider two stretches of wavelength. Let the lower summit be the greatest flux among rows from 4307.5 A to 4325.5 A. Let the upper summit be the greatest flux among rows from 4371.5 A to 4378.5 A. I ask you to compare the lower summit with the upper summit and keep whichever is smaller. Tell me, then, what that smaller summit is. 21.0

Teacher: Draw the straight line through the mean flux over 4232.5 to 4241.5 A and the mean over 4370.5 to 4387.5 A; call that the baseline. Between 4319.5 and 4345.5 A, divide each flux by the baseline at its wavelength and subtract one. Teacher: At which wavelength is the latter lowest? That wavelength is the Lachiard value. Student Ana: 4325.0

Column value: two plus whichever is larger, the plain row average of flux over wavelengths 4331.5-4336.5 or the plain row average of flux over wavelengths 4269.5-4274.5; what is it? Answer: 25.1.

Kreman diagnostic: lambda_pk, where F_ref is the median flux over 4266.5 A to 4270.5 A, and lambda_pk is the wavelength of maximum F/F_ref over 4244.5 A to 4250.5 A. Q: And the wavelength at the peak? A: 4245.0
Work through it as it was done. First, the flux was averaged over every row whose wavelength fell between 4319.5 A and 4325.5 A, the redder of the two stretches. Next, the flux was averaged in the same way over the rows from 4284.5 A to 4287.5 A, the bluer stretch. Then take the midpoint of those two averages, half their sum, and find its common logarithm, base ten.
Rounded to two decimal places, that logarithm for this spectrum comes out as 1.25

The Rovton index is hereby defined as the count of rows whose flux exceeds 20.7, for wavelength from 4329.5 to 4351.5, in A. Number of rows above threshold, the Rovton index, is 16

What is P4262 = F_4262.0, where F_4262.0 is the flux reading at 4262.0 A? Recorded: 17.26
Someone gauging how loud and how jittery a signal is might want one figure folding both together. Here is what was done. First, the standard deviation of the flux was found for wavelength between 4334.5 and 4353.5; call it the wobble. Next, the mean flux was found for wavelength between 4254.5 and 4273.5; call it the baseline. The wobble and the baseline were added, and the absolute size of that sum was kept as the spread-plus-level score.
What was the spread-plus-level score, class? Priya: 18.4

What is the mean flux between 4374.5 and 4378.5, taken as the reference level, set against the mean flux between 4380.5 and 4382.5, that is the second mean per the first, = 0.86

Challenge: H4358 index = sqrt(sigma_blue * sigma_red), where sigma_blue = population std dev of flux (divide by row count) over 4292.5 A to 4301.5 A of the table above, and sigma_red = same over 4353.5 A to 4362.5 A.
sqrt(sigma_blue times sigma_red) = 1.4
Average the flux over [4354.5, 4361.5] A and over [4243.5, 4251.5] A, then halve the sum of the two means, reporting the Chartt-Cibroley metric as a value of 20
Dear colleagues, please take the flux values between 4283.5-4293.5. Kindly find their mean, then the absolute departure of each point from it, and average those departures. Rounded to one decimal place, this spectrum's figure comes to 1.1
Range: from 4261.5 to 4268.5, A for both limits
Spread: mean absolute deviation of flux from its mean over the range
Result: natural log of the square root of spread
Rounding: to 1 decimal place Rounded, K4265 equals 0.0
